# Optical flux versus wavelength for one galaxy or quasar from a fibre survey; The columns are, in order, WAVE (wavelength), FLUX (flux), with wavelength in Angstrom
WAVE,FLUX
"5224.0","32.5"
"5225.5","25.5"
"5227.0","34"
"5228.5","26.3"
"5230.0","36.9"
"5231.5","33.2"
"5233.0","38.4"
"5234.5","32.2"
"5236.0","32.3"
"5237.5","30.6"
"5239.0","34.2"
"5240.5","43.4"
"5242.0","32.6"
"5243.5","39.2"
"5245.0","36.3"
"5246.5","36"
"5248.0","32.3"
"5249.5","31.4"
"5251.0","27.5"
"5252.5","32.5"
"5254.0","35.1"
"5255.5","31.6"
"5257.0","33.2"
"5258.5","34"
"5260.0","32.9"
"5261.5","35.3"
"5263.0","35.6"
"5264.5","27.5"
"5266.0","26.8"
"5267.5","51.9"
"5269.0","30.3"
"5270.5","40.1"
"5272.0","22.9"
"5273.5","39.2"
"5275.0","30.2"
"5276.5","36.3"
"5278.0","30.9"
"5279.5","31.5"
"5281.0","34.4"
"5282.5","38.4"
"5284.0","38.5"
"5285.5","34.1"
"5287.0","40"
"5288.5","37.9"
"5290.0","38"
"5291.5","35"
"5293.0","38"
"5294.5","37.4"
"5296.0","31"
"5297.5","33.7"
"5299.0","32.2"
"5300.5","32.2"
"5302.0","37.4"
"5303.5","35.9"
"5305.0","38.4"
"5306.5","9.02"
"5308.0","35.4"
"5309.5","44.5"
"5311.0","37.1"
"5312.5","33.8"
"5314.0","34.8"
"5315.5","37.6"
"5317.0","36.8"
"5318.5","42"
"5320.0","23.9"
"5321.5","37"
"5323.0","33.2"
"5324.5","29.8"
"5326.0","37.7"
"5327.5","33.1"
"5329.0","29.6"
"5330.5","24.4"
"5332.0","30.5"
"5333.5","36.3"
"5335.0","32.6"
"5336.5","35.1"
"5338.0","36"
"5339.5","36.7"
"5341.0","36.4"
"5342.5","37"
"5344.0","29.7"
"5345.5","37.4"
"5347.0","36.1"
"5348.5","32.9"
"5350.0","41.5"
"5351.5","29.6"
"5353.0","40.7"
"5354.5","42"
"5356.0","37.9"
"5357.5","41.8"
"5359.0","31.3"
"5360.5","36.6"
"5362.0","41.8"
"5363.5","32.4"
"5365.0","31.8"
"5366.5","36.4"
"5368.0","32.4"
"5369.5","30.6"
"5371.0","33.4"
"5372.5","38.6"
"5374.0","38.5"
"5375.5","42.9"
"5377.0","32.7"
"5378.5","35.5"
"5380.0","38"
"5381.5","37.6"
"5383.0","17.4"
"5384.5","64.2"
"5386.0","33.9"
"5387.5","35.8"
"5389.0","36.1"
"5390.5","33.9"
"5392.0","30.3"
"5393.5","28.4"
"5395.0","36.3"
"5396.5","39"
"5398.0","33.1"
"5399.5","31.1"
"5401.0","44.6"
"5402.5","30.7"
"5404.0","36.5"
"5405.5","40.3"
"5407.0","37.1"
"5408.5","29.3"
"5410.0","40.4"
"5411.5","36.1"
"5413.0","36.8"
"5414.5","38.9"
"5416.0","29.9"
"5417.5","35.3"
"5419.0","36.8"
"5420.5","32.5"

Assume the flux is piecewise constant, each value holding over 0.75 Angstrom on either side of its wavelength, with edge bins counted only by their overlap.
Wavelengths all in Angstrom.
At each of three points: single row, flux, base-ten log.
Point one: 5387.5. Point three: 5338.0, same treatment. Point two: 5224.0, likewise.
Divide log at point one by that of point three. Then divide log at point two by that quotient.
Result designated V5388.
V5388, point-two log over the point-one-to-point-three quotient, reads 1.51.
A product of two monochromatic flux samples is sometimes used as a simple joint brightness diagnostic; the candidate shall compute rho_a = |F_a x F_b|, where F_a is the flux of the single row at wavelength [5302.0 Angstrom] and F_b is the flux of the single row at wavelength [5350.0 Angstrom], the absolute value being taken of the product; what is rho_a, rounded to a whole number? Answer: 1552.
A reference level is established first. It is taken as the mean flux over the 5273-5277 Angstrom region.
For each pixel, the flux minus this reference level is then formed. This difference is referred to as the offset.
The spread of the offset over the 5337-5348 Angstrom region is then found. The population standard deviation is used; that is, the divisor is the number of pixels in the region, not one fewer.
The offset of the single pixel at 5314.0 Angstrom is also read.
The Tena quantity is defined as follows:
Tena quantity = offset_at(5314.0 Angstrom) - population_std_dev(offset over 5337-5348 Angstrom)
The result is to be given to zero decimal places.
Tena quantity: -3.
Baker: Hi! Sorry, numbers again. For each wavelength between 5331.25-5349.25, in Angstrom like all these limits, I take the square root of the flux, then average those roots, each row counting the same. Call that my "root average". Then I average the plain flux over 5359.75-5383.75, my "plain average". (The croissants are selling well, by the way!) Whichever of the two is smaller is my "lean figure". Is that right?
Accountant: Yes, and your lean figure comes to 5.89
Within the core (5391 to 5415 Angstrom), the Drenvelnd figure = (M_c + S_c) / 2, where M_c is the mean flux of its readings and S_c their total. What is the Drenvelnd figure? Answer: 302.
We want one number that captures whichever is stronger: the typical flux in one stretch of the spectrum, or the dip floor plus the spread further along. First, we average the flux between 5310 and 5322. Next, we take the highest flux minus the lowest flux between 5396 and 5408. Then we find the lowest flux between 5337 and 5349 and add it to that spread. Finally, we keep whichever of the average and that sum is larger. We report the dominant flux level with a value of 44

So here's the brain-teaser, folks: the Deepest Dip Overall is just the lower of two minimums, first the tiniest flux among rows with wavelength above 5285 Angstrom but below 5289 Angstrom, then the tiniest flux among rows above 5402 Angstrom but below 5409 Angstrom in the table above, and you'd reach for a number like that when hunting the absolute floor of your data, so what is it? 29.3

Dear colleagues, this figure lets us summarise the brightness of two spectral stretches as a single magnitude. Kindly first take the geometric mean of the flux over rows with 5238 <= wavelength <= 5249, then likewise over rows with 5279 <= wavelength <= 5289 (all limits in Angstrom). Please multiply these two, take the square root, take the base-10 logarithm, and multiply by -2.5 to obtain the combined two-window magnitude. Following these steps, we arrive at -3.897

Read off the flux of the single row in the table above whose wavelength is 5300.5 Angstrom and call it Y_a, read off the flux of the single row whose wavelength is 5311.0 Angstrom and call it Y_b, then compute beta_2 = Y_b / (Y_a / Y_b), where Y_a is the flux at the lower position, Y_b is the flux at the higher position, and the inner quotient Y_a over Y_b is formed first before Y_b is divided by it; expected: 43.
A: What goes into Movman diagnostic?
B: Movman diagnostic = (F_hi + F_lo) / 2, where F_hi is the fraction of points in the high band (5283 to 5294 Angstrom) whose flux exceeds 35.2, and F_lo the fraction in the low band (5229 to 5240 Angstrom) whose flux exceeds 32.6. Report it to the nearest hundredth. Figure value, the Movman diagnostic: 0.64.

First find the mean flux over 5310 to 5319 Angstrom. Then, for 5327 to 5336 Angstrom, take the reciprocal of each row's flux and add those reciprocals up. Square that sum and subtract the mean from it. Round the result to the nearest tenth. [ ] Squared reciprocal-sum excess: -37.0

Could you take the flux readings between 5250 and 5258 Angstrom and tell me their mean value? 32.0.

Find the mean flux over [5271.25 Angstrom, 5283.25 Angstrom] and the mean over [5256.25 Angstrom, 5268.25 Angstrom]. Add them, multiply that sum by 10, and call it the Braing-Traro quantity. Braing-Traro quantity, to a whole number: 676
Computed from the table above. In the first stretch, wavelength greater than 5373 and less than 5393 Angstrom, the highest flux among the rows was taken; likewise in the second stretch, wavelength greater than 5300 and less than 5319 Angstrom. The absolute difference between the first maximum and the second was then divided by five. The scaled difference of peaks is 3.9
